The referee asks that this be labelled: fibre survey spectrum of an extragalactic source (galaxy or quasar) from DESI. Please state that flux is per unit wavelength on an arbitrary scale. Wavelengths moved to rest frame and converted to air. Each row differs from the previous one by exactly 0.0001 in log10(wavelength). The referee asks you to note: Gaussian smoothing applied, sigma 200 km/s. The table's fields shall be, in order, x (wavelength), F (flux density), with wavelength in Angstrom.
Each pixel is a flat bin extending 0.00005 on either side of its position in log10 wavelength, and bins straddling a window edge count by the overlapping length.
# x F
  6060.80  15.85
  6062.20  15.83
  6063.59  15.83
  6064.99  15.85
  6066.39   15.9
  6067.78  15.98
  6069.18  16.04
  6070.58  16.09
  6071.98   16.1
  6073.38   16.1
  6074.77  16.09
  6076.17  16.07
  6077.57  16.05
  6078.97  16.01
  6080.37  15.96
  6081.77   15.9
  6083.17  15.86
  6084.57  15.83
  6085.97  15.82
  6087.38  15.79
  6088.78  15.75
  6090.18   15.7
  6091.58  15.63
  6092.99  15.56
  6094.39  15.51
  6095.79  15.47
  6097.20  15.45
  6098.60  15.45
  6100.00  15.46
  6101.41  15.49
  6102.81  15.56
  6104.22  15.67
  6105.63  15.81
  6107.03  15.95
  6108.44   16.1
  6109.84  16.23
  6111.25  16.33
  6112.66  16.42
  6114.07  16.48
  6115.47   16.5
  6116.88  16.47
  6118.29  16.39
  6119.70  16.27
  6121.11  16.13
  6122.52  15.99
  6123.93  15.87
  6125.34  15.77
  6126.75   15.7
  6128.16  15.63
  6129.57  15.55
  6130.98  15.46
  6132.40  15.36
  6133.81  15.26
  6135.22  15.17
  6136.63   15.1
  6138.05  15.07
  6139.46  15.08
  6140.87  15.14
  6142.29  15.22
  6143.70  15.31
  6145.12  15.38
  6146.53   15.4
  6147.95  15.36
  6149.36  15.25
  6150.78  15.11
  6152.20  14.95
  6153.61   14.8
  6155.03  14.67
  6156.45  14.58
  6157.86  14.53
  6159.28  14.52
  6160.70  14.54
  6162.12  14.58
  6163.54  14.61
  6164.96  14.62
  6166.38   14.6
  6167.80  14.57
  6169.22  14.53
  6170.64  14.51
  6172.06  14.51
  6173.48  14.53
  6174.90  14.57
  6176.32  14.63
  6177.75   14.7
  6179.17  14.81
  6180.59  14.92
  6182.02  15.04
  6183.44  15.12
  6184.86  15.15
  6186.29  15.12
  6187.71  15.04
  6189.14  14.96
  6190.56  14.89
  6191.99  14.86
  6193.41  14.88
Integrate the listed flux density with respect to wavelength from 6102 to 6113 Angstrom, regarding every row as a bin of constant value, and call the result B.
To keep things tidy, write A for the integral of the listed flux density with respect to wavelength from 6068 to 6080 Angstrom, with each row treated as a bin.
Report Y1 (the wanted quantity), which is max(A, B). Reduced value 193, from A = 193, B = 176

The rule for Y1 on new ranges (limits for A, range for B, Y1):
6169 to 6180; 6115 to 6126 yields 178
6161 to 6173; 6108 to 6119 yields 180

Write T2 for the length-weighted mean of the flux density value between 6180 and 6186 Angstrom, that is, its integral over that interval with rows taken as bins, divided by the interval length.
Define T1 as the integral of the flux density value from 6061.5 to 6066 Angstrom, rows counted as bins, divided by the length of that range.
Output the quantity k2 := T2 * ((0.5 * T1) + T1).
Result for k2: 357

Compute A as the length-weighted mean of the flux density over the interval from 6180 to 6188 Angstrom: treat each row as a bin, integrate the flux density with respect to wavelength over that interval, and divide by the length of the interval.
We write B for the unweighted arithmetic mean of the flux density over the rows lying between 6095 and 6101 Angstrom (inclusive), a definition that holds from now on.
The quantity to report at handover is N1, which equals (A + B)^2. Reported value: 932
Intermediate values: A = 15.1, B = 15.5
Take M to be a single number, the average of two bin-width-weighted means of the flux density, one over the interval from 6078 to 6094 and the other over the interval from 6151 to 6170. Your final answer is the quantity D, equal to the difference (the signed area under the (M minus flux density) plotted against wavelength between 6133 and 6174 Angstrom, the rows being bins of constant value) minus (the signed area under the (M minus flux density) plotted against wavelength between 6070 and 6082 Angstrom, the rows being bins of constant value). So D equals 24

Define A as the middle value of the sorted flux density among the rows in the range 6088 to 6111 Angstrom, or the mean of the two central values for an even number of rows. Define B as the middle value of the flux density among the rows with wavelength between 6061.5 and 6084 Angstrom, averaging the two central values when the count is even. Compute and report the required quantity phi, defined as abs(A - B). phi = 0.40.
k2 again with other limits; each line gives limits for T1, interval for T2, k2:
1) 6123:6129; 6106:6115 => 384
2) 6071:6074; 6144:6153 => 368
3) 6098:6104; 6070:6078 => 374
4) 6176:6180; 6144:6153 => 337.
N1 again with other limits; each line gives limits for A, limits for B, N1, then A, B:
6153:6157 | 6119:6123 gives 948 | 14.7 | 16.1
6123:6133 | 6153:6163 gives 914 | 15.6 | 14.6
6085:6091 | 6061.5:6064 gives 998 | 15.8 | 15.8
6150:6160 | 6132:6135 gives 903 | 14.7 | 15.3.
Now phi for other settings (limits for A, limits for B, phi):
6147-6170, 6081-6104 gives 0.99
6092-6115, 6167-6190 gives 0.86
